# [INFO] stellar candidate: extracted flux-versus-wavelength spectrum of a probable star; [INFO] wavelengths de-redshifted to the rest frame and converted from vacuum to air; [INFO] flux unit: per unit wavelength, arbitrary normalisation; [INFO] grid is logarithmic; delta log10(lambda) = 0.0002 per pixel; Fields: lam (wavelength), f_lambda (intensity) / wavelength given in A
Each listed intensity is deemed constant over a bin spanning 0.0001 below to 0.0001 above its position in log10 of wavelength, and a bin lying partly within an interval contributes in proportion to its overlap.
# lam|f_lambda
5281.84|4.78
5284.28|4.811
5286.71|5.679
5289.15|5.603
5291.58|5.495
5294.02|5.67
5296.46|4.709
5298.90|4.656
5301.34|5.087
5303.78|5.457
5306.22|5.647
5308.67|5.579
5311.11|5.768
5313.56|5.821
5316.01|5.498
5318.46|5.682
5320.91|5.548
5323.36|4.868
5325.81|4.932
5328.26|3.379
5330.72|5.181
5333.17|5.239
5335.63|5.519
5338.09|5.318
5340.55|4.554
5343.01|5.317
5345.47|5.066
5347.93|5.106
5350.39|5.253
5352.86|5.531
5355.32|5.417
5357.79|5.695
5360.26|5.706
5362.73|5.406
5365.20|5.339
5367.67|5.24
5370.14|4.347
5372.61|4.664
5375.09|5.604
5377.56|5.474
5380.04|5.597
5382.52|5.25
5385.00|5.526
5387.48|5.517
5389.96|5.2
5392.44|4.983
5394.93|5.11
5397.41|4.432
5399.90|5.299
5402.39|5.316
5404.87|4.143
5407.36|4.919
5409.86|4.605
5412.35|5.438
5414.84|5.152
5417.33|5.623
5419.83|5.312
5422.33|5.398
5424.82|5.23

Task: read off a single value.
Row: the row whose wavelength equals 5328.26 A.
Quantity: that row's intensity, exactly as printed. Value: 3.379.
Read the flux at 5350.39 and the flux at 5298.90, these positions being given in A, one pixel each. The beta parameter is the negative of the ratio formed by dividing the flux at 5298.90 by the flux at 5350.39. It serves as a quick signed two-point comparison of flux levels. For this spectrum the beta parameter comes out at -0.89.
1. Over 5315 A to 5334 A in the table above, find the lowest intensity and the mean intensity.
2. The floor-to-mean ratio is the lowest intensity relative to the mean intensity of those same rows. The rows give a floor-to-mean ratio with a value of 0.67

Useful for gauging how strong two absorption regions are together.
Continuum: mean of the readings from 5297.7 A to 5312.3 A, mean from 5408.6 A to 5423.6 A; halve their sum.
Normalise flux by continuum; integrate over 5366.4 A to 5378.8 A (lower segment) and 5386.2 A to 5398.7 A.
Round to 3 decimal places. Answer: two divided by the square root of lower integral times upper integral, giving 0.169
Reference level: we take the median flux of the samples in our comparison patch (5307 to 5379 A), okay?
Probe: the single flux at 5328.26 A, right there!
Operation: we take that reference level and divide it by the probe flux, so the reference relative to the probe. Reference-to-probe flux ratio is 1.58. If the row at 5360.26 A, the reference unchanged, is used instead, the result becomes 0.94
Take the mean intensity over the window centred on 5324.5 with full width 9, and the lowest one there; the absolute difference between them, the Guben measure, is 1.3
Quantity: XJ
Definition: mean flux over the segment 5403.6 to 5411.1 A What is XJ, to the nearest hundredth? 4.56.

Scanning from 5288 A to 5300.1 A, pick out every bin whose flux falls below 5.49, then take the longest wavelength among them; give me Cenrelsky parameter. 5298.90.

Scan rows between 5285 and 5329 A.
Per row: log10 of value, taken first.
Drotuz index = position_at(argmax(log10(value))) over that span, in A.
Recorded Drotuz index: 5313.56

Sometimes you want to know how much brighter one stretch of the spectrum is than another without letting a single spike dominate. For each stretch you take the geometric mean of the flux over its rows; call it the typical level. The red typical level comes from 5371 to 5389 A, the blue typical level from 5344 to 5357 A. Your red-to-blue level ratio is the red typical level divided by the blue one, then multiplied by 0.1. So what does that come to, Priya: 0.102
